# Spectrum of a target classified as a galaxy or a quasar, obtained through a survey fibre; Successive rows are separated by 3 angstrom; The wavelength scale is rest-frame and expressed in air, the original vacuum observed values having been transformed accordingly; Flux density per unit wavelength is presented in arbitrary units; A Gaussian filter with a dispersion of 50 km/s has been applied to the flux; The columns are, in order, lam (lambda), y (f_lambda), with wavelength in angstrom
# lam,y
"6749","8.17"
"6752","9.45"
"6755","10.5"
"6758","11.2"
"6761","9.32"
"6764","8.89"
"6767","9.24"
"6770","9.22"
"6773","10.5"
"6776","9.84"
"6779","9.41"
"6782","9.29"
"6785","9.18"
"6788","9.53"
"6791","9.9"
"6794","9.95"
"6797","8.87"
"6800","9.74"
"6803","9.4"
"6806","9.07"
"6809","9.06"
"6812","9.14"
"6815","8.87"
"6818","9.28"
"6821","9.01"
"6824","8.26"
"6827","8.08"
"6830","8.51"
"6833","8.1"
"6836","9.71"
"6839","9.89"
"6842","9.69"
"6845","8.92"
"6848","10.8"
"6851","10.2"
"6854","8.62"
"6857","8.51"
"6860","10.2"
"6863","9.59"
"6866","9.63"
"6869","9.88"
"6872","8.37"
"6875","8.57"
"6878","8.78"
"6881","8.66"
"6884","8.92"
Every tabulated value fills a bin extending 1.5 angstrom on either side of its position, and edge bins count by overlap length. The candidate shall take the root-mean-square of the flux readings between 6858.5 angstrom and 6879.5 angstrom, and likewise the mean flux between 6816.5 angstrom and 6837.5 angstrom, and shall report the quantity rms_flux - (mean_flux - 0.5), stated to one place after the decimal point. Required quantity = 1.1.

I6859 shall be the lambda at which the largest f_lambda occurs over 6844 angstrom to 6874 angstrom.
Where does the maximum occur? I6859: 6848 angstrom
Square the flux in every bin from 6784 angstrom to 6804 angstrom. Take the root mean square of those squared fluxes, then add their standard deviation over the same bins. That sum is 98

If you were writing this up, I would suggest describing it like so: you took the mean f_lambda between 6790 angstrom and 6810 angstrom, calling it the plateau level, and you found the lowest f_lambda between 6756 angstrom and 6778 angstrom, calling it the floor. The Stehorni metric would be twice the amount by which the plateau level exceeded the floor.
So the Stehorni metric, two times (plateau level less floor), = 1.1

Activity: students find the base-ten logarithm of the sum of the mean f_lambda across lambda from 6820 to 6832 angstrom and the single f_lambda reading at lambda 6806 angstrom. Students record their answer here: 1.24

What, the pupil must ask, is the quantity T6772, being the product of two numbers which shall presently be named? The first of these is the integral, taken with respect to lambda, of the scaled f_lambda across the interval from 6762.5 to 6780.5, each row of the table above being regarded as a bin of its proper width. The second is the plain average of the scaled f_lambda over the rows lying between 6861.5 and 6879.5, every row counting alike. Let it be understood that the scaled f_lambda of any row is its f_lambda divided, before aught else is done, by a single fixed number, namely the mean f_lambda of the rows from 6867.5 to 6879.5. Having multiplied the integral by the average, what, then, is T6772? 19.8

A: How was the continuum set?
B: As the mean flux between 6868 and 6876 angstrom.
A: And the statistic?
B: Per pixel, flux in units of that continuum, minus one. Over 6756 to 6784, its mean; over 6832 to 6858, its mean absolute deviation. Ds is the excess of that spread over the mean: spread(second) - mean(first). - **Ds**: 0.00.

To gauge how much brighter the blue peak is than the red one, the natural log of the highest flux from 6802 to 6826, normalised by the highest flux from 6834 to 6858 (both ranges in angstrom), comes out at -0.14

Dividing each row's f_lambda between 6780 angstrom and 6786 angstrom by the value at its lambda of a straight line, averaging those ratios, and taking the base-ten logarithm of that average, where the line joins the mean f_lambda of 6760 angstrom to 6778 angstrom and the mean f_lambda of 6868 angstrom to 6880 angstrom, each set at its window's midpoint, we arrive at -0.008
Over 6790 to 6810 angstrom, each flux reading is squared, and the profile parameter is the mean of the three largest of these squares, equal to 97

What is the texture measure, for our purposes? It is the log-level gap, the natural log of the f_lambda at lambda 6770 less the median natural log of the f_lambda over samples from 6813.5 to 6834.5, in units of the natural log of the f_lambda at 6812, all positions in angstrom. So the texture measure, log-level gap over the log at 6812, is 0.036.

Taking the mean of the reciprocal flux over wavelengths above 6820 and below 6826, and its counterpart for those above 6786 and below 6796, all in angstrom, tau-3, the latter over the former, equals 0.88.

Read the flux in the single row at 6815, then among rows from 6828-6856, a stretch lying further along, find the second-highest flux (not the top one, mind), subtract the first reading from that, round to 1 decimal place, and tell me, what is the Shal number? 1.3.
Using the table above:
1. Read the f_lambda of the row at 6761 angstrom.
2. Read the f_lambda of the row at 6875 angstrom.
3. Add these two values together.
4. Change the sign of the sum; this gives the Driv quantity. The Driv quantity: -17.9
